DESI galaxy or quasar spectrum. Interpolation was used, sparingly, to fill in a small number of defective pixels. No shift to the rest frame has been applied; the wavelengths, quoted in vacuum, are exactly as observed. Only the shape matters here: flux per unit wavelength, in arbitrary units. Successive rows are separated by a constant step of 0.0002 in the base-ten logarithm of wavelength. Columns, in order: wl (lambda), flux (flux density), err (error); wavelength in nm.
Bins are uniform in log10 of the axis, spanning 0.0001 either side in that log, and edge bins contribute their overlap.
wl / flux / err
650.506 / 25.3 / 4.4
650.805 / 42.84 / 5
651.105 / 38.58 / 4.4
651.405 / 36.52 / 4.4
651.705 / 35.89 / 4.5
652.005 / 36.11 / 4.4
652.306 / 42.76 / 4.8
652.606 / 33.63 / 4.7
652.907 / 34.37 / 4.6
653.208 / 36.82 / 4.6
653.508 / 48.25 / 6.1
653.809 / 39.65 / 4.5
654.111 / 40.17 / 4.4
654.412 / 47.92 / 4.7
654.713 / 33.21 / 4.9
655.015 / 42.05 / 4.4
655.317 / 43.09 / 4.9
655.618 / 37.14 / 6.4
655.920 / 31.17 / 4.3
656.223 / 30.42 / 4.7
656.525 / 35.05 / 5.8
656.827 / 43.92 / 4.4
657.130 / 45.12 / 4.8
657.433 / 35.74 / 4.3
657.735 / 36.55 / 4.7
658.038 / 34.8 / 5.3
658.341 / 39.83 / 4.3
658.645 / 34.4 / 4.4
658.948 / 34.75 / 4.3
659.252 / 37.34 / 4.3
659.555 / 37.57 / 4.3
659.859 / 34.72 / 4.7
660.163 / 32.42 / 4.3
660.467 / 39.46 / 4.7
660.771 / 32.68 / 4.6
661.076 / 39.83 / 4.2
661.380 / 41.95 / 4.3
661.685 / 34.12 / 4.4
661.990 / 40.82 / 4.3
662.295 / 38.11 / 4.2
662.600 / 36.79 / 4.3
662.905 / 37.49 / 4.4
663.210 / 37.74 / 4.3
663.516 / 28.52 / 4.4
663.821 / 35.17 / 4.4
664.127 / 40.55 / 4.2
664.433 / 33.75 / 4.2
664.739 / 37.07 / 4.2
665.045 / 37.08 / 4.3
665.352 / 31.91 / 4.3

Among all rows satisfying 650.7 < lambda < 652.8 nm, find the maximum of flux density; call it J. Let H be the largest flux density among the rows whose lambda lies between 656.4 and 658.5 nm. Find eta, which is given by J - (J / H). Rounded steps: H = 45.12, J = 42.84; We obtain 41.9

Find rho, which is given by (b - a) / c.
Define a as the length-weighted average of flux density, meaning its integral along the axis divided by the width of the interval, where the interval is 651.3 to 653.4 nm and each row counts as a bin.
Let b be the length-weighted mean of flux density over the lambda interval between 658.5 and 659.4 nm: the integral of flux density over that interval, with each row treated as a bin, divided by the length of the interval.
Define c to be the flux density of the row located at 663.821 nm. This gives -0.04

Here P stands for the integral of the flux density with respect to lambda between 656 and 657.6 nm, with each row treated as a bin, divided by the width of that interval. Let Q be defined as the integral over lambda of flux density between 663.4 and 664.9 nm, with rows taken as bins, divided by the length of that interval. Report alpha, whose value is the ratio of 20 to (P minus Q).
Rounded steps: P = 37.7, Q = 35.2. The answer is 8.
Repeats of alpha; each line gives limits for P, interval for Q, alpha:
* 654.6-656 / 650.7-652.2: -98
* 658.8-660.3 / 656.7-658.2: -5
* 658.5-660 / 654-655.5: -4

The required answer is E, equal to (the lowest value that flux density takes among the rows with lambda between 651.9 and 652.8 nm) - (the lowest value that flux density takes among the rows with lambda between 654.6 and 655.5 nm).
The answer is 0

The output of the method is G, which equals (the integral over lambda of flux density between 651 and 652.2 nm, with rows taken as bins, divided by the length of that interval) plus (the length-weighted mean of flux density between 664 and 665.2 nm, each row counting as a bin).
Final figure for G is 73.9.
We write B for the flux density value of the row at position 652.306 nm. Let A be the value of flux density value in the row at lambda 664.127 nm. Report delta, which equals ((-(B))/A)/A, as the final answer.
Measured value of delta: -0.026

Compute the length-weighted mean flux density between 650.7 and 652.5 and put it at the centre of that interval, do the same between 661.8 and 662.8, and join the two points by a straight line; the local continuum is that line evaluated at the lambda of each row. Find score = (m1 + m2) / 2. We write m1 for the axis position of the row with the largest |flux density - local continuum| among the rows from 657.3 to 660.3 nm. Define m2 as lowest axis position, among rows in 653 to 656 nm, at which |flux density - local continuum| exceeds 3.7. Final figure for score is 656.84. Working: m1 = 660.163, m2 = 653.508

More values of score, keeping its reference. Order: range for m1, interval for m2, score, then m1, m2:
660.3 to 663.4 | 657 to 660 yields 658.95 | 660.771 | 657.130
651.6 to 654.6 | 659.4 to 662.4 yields 656.84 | 653.508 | 660.163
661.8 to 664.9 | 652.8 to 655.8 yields 658.21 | 663.516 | 652.907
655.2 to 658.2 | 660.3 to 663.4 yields 658.50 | 656.223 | 660.771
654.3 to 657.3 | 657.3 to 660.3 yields 656.53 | 654.412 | 658.645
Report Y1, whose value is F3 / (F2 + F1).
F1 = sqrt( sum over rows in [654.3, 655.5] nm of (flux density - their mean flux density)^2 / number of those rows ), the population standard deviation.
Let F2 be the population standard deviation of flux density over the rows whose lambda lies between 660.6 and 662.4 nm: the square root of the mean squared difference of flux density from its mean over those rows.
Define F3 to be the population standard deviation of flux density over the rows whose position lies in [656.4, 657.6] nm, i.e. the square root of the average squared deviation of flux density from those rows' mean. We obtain 0.526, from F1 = 5.31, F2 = 3.4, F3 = 4.6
